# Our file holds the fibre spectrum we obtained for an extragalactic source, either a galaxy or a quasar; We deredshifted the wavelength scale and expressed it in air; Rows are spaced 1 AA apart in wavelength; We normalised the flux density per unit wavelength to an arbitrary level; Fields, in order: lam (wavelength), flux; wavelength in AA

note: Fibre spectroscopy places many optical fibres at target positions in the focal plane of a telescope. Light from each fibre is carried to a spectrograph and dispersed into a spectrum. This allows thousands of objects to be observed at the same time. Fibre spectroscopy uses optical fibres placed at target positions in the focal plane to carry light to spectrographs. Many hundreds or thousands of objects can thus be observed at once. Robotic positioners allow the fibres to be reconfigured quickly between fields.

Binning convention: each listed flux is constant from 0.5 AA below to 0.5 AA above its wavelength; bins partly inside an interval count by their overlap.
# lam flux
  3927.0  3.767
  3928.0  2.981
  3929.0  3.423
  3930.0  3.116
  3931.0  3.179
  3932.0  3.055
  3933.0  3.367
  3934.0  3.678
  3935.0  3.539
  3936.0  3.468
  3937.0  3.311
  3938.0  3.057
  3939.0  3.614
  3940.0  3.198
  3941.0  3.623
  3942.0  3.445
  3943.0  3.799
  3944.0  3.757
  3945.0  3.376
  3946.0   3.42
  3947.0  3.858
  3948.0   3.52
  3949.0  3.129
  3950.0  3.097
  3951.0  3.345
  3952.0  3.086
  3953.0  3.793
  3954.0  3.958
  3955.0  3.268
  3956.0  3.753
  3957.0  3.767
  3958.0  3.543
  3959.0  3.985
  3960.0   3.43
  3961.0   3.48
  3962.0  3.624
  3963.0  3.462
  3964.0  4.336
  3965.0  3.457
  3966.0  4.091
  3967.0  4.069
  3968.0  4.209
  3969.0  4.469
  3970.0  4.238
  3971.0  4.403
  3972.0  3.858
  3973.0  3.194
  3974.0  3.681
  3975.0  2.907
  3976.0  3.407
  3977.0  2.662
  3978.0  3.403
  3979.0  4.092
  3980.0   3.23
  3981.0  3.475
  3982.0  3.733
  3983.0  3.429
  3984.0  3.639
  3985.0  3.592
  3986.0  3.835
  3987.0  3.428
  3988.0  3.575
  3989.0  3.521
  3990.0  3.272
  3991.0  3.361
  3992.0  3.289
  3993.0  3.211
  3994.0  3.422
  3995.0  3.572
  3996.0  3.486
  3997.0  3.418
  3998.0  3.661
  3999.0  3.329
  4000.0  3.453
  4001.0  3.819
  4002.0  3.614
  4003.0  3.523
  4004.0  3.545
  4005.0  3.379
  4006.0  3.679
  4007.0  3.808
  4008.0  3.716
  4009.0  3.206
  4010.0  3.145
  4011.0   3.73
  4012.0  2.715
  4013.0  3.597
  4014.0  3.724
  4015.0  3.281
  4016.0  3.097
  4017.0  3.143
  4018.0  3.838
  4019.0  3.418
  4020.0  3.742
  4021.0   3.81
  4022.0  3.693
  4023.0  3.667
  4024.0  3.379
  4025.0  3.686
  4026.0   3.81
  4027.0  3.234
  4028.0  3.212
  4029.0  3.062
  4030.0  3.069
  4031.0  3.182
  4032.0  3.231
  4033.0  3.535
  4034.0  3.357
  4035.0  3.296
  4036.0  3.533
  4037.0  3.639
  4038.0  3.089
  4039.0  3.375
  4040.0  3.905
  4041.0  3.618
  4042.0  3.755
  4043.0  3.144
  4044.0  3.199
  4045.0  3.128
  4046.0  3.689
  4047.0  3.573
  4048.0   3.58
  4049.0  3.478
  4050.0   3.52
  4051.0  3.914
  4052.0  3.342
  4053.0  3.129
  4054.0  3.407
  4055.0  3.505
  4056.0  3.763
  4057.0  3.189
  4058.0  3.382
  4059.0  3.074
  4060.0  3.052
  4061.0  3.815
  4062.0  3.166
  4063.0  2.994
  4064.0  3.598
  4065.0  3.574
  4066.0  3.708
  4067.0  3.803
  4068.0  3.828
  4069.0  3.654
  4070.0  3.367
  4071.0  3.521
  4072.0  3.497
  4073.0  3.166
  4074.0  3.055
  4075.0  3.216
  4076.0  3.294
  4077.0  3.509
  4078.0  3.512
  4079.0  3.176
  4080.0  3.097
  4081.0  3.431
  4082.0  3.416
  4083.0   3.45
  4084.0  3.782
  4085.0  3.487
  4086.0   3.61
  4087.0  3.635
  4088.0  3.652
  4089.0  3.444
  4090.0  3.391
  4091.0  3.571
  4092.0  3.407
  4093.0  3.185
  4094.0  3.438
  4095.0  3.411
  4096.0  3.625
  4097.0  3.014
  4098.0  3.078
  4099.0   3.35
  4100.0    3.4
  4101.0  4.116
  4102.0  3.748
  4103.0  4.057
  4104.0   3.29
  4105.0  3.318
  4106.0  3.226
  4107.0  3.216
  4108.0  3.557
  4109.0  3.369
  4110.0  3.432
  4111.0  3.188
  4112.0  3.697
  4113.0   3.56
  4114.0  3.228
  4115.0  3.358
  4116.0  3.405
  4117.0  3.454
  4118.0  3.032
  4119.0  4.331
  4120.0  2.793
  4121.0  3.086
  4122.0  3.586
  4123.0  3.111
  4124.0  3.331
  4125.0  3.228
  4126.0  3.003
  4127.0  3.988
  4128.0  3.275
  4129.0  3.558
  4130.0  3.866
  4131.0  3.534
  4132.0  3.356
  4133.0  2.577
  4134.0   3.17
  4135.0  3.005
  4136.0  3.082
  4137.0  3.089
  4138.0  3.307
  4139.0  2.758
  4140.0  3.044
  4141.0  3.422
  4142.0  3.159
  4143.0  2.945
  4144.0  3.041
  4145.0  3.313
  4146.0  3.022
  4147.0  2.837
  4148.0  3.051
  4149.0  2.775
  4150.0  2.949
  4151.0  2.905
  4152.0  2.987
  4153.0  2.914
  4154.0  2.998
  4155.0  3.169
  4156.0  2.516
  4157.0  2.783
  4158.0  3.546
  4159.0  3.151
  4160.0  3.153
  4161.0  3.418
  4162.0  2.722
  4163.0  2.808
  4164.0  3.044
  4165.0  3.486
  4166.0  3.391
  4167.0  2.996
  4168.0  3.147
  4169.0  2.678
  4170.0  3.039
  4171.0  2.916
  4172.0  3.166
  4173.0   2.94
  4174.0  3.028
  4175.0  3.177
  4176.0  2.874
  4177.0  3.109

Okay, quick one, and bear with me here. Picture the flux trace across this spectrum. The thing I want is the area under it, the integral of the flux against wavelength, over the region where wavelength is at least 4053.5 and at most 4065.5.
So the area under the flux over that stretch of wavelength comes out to 41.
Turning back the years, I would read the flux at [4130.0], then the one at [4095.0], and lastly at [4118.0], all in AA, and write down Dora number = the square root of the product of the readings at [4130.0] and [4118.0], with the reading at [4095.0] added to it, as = 6.8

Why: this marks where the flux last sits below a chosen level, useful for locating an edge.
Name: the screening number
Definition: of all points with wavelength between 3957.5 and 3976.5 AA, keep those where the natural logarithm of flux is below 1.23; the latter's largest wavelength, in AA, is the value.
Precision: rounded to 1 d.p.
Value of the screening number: 3976.0 AA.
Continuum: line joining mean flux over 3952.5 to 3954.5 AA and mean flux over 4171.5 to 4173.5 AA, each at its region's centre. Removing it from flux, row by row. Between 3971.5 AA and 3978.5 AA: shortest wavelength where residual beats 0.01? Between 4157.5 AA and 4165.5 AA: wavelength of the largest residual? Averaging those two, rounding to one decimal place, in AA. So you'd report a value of 4065.0 AA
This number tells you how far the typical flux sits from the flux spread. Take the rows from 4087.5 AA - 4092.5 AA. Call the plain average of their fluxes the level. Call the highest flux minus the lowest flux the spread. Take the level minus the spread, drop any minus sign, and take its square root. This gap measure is 1.80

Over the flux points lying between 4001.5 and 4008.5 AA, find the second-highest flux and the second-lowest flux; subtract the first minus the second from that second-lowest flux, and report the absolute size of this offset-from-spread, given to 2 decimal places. 3.33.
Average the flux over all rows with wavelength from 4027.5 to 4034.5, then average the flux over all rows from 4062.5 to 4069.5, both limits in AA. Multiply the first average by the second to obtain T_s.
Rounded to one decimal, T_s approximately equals 11.6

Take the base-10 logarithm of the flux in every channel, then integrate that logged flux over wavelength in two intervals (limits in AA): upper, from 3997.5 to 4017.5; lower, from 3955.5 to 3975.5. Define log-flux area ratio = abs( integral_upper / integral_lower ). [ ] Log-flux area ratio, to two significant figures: 0.93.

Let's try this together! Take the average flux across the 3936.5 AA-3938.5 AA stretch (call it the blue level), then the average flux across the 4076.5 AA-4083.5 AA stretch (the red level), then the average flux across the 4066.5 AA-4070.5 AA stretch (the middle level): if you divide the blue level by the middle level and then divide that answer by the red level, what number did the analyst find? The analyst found 0.26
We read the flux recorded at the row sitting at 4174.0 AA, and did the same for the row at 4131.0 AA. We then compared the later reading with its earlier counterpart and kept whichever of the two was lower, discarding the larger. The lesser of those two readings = 3.03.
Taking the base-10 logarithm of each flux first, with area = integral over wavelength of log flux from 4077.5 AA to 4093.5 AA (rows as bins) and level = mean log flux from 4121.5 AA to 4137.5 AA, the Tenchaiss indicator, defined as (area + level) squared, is 83.1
